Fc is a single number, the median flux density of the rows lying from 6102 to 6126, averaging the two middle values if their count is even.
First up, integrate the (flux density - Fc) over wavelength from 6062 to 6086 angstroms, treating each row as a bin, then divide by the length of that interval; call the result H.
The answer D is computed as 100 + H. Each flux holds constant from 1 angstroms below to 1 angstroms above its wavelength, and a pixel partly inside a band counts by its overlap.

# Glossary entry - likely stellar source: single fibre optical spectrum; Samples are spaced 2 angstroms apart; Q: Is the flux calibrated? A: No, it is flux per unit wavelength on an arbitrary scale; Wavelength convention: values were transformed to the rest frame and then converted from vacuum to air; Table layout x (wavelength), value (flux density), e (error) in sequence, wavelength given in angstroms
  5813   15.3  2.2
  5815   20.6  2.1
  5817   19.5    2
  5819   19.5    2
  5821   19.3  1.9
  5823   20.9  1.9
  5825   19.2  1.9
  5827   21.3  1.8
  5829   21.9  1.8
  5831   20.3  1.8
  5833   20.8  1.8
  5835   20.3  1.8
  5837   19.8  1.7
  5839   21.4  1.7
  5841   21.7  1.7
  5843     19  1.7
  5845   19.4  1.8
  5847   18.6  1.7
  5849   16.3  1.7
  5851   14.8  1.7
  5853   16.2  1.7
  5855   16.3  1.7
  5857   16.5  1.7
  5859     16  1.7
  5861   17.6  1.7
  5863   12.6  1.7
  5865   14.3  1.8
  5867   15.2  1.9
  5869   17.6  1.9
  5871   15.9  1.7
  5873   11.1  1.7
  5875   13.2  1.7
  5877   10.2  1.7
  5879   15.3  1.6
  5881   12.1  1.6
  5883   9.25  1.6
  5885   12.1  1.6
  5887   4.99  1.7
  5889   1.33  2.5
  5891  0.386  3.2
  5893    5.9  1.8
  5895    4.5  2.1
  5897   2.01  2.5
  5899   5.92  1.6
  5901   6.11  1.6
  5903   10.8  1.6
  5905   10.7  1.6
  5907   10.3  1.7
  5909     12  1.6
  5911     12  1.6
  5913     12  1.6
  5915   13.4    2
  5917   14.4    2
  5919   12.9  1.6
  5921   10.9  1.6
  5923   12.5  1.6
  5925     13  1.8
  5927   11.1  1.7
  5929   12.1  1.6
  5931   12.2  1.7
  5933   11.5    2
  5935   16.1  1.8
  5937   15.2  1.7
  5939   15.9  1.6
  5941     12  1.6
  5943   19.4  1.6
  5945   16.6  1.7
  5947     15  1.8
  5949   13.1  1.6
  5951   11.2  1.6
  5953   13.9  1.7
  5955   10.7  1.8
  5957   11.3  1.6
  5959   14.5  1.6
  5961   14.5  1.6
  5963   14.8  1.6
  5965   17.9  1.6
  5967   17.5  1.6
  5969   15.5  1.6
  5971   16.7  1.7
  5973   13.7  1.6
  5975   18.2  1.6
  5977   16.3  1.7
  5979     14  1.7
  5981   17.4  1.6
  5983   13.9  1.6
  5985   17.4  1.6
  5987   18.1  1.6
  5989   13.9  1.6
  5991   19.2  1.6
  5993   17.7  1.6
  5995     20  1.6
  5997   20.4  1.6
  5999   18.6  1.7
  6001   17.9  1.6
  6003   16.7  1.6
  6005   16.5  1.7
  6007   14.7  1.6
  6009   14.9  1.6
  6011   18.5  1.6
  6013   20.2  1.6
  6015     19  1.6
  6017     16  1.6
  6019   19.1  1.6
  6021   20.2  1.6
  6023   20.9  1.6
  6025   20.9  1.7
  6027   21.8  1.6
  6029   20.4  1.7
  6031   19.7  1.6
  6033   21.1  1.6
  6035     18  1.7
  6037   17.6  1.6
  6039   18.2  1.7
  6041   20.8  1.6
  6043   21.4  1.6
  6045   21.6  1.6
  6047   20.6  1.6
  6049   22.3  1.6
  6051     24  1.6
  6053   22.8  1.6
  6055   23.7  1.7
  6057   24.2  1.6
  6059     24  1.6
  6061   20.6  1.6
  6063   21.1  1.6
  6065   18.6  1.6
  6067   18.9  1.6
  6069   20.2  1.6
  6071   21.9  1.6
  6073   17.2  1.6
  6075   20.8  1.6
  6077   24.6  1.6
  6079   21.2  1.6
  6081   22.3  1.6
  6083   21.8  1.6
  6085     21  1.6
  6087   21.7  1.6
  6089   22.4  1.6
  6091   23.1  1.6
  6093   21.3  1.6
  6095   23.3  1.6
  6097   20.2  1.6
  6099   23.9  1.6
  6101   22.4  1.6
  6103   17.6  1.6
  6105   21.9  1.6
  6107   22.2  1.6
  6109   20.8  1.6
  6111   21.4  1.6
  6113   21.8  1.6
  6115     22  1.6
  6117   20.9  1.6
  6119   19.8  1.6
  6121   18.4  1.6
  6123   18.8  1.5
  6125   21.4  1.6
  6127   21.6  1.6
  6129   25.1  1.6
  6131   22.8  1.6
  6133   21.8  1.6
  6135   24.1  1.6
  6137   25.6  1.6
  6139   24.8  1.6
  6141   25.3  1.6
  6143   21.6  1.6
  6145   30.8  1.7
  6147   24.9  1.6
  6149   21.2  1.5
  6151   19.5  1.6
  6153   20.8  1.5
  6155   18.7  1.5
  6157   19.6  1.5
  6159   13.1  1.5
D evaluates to 100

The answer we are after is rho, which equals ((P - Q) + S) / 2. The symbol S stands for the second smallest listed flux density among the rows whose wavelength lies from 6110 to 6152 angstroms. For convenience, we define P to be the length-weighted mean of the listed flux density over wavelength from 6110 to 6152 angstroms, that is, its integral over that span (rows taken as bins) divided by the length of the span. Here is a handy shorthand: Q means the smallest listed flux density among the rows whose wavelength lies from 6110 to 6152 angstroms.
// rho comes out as 11.5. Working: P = 22.6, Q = 18.4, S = 18.8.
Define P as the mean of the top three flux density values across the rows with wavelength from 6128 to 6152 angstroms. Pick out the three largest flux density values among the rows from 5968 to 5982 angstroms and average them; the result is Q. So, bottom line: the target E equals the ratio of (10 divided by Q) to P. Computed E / 0.0211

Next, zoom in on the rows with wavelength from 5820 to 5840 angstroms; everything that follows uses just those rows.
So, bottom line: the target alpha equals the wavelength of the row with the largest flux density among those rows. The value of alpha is 5829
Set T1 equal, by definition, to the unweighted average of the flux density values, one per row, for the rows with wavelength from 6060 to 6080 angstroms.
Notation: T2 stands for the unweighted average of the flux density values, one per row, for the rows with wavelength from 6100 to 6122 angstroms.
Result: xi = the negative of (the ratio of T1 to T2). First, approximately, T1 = 20.5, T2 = 20.8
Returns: -0.98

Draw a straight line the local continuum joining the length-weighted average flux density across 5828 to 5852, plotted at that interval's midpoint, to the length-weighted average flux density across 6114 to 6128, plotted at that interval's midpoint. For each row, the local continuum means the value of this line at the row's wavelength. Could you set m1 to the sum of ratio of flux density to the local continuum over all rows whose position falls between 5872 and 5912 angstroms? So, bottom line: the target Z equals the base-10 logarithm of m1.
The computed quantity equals 0.94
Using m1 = 8.6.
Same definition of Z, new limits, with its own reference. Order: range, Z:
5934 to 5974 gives 1.17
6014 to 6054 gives 1.30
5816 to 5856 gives 1.30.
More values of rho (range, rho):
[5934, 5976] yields 7.7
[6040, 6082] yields 11.5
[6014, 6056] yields 11.0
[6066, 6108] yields 10.9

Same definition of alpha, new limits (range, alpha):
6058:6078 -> 6077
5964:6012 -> 5997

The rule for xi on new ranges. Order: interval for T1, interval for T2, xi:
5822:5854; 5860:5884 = -1.42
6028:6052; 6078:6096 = -0.93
